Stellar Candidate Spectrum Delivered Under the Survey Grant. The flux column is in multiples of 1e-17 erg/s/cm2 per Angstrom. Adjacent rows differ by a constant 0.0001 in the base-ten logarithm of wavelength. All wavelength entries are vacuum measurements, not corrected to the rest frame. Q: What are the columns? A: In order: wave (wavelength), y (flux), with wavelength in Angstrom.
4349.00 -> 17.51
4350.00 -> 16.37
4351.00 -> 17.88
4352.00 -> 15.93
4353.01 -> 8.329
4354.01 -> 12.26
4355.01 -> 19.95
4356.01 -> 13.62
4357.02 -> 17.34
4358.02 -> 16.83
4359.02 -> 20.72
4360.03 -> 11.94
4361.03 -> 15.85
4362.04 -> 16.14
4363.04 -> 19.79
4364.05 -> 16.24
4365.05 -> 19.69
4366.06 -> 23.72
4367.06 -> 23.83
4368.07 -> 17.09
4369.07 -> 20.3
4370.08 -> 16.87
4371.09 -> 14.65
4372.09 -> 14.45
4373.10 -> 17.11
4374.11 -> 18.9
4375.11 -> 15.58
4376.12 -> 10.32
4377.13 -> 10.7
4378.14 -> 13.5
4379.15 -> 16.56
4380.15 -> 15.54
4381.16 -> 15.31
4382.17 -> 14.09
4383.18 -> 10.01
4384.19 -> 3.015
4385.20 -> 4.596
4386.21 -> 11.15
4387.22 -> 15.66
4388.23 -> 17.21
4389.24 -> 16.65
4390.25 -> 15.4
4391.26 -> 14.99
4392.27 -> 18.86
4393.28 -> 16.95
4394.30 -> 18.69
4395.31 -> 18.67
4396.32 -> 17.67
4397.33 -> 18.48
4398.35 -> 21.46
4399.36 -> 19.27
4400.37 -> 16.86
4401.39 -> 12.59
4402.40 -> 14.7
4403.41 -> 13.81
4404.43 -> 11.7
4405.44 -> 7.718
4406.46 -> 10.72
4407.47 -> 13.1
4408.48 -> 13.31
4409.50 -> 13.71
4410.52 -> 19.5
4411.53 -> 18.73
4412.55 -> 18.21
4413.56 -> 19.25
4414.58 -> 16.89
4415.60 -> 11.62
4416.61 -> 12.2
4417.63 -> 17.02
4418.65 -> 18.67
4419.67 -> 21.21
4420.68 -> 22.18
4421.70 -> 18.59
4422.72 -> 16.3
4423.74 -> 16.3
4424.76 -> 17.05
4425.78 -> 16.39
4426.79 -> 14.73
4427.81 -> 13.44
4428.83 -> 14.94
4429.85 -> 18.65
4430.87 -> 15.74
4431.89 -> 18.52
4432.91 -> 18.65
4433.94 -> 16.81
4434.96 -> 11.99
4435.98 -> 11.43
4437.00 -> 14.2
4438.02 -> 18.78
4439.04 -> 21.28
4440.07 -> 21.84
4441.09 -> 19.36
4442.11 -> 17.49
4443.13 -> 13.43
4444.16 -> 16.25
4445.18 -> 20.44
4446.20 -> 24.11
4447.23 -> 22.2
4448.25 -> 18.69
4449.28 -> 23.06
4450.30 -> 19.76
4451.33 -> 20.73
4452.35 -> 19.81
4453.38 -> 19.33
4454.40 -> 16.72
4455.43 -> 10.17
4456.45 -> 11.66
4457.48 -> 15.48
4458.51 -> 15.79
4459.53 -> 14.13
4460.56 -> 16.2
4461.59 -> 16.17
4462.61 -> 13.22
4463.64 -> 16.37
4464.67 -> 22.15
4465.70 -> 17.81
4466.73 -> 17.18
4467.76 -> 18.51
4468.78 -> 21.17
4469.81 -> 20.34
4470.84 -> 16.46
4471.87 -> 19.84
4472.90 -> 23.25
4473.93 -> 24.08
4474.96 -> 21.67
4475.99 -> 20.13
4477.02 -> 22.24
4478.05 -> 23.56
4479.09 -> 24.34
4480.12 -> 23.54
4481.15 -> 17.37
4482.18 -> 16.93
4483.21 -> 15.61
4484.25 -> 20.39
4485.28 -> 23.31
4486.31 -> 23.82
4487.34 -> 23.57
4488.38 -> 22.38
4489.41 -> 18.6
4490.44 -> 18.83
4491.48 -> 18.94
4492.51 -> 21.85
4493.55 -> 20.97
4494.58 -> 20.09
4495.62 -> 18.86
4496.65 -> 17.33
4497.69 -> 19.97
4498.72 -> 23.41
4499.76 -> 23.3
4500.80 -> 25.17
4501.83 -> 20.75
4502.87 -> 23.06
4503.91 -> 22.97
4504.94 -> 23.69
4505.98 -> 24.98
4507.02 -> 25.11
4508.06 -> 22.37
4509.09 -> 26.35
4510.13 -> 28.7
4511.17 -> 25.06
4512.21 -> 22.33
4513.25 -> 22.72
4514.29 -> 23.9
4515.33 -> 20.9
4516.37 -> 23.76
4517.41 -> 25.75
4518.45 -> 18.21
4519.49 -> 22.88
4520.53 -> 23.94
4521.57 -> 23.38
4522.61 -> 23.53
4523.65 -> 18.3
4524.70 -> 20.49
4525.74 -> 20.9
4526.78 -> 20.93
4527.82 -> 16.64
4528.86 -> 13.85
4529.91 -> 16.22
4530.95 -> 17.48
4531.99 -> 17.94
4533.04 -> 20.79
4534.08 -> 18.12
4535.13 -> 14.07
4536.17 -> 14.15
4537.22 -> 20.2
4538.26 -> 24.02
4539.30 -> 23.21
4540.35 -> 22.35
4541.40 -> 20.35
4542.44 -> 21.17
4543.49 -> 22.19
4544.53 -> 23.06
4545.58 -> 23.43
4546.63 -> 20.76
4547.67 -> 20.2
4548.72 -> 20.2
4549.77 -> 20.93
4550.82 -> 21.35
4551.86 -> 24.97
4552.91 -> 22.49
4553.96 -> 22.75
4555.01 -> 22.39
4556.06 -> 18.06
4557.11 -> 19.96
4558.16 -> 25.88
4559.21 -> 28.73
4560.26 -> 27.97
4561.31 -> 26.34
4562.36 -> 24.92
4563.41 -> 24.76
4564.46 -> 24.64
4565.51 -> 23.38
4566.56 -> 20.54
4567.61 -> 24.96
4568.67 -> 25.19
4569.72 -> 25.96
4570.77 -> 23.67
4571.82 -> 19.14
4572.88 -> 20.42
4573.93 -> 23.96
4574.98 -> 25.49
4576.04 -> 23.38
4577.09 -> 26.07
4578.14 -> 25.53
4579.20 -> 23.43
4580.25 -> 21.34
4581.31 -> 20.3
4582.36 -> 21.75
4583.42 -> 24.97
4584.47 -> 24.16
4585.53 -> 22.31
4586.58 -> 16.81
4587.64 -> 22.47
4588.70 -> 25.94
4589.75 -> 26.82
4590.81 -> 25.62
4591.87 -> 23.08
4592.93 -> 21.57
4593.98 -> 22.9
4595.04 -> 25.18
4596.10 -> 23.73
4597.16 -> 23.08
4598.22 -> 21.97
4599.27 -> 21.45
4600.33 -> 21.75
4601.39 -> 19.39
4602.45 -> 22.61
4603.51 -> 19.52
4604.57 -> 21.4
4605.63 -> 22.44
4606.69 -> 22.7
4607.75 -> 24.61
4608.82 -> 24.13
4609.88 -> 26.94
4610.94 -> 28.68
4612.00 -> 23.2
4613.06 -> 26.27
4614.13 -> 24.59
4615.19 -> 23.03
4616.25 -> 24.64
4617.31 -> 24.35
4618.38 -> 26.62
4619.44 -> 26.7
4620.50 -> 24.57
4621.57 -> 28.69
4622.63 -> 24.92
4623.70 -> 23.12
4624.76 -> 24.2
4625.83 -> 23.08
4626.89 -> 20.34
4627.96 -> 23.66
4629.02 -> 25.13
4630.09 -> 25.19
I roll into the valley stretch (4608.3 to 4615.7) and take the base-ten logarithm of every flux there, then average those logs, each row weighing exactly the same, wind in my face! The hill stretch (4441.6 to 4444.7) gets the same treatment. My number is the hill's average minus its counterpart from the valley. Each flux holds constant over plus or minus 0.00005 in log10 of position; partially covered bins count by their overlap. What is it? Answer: -0.21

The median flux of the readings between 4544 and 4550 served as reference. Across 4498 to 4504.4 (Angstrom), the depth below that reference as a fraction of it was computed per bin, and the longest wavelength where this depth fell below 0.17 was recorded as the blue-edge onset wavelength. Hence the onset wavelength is 4503.91 Angstrom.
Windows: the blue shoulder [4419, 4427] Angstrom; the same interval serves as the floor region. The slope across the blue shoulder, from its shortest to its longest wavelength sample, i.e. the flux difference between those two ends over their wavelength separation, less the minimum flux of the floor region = -16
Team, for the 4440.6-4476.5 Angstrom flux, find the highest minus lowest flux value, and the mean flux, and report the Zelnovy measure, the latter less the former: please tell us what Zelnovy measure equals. 4.4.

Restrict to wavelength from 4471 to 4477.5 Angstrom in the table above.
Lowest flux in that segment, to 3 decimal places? 19.840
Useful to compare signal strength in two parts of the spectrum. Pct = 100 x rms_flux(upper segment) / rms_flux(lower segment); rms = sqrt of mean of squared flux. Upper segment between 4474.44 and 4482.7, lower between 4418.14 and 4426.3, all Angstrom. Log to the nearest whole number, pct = 116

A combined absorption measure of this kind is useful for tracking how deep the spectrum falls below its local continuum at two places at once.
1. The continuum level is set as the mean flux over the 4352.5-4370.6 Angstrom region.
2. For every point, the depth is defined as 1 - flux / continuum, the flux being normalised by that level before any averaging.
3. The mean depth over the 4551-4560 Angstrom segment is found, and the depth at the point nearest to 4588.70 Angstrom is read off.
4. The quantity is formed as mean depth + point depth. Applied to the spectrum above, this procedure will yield -0.85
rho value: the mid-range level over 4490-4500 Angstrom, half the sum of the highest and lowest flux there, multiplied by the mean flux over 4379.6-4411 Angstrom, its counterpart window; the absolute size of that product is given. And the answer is 297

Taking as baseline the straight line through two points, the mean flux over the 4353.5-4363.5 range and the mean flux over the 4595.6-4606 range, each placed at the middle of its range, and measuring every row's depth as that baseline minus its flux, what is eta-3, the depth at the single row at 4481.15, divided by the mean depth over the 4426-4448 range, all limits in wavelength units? 2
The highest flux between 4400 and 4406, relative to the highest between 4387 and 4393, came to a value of 0.89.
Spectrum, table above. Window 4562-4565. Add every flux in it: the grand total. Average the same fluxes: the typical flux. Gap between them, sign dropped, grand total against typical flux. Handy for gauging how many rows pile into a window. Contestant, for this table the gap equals 50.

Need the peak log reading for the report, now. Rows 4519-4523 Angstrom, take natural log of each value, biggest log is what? 3.18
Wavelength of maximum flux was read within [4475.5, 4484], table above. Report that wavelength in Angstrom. 4479.09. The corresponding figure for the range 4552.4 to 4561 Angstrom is 4559.21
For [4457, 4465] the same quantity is 4464.67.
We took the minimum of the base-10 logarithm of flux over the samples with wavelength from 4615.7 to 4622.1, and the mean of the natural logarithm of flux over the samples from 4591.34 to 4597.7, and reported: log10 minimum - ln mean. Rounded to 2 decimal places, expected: -1.76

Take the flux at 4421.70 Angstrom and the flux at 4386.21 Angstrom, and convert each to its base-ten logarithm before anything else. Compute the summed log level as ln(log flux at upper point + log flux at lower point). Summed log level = 0.84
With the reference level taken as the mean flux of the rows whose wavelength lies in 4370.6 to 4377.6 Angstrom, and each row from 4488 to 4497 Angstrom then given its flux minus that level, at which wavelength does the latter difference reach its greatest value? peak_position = 4488.38 Angstrom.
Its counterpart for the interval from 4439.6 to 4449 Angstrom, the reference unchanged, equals 4446.20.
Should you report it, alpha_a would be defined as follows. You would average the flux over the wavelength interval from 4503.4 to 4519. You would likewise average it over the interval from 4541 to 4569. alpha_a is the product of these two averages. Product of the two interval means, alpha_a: 548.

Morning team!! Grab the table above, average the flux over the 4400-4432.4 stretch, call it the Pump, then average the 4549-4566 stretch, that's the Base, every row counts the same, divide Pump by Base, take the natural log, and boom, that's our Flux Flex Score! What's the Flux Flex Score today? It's -0.41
